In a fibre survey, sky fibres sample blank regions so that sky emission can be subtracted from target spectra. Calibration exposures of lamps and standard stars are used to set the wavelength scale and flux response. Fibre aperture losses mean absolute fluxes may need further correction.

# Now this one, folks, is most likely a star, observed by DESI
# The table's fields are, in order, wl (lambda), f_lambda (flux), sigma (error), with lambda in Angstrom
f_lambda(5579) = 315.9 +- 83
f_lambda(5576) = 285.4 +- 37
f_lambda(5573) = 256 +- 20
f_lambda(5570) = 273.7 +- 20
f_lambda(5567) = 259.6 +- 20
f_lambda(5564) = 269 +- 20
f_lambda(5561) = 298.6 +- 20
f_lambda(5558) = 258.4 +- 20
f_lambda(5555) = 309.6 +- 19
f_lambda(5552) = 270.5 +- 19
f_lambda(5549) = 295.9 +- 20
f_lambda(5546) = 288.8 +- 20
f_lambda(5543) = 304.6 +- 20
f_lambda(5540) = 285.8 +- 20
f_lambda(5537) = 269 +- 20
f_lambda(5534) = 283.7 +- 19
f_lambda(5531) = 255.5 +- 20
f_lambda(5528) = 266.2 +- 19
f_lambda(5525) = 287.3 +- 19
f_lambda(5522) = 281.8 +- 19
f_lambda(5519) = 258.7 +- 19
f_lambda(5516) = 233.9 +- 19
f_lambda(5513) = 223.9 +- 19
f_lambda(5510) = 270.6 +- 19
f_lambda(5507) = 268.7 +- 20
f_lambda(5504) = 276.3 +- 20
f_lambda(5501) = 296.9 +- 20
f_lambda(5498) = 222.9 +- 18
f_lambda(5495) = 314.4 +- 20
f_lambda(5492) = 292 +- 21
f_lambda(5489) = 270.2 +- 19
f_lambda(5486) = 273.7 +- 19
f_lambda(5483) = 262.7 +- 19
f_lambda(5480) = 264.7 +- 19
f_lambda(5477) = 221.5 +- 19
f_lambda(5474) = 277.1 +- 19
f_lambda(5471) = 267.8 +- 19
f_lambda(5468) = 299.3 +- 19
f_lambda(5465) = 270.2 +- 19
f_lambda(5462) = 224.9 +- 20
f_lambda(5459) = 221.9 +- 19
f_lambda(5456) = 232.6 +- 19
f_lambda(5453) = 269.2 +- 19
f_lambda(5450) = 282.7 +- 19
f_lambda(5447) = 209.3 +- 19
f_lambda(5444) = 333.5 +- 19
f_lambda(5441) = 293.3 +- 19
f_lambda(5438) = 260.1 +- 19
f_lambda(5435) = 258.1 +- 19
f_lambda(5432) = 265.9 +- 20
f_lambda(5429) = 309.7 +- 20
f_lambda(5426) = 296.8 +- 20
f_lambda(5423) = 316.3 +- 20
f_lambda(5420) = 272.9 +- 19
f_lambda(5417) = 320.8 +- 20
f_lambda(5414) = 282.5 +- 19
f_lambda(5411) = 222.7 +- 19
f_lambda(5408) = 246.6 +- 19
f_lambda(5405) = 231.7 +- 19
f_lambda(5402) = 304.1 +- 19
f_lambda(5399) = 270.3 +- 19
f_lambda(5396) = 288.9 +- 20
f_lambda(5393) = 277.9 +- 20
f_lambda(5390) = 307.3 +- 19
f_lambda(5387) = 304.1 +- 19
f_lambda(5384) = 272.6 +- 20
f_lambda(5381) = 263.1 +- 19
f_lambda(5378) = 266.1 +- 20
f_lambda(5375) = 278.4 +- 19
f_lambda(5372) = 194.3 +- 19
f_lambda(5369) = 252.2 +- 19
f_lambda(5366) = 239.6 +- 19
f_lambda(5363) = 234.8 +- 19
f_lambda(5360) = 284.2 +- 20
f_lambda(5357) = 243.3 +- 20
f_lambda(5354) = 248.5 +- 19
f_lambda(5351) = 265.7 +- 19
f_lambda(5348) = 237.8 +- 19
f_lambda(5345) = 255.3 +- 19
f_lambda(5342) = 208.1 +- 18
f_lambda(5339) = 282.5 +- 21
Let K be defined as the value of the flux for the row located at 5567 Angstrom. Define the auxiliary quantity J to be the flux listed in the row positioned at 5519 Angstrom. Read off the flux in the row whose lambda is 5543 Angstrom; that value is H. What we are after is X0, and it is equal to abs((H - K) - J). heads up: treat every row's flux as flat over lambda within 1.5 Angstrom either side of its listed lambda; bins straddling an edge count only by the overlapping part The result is 214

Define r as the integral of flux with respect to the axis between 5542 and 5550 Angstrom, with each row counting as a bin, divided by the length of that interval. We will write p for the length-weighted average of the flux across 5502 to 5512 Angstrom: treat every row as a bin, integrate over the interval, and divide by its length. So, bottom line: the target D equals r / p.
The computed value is 1.09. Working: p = 271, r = 296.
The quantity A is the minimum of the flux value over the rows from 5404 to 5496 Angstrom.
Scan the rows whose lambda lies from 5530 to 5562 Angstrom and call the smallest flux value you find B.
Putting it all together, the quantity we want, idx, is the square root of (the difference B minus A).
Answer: 6.8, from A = 209.3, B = 255.5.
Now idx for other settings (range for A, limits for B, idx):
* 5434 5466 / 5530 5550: 6.8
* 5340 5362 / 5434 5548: 1.1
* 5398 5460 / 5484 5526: 3.7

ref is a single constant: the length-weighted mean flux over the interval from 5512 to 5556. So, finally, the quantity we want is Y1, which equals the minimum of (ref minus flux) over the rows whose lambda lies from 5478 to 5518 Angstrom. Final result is -40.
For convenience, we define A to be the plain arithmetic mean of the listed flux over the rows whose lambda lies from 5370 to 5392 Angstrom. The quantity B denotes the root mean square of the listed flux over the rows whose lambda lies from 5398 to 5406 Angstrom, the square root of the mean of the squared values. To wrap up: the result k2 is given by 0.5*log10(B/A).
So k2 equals 0.001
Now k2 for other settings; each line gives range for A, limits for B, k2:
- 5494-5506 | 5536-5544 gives 0.007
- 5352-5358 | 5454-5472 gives 0.007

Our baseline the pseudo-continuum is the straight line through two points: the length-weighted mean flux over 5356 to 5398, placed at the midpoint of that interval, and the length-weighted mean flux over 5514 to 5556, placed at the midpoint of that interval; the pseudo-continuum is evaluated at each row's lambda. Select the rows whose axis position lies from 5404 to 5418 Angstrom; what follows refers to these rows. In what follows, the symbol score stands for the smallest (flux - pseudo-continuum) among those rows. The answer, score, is -45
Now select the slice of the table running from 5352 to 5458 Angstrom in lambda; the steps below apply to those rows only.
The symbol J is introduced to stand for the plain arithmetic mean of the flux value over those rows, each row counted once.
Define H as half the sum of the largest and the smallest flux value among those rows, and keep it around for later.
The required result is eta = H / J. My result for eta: 0.98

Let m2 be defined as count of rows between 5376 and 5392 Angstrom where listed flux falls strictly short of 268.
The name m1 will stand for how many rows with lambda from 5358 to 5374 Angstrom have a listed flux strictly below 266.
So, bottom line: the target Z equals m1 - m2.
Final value 2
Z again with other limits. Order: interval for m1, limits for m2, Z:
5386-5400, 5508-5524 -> -3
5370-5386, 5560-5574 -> 0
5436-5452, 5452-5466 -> -1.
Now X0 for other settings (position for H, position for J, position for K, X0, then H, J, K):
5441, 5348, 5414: 227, 293.3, 237.8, 282.5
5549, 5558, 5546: 251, 295.9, 258.4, 288.8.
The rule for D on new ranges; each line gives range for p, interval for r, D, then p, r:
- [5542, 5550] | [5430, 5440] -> 0.90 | 296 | 265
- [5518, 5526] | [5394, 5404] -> 1.03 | 276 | 284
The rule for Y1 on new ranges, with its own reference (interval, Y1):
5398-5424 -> -46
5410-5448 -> -59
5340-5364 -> -10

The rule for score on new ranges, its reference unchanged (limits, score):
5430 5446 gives -11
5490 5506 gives -51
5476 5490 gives -51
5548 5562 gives -20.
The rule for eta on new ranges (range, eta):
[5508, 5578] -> 0.98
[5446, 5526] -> 1.00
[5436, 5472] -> 1.03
